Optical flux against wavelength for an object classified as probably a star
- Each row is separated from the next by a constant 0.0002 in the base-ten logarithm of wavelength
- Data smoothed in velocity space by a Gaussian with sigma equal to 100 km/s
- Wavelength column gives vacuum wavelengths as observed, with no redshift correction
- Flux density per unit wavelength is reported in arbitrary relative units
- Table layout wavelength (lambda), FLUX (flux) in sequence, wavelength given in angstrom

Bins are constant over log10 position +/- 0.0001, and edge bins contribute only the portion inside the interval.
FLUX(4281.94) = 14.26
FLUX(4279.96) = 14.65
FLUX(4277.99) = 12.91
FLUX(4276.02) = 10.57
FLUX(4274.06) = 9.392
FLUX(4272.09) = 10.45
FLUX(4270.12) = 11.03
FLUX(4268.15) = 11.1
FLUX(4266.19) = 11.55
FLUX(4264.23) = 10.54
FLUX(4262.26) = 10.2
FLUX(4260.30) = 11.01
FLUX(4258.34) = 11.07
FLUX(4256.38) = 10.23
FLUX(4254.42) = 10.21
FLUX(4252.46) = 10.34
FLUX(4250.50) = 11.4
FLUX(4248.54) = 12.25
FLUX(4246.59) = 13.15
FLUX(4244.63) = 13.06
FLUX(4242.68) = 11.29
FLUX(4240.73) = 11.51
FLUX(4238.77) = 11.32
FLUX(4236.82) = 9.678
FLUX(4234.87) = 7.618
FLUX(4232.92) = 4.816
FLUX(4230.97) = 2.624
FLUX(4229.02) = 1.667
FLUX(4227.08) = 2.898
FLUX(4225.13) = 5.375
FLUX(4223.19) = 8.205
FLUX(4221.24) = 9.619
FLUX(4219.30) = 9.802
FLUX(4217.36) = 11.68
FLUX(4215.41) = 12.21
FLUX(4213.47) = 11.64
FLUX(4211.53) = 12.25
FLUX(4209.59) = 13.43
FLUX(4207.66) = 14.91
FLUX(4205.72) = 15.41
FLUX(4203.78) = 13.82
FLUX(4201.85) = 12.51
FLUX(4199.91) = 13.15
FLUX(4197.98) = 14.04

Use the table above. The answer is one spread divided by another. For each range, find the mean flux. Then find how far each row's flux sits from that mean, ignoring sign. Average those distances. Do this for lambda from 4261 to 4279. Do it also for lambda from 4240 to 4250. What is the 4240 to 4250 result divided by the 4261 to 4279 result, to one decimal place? 1.0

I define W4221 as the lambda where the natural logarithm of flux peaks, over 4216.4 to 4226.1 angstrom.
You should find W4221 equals 4217.36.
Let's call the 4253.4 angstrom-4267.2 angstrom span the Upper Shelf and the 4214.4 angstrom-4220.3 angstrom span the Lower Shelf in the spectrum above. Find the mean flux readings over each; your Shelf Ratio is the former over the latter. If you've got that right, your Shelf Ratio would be 0.95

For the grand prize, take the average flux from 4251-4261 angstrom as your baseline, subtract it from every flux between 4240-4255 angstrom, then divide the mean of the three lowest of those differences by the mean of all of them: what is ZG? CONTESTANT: 0.0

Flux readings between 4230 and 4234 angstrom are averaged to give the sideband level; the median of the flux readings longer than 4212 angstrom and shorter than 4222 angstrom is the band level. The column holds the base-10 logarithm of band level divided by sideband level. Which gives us 0.5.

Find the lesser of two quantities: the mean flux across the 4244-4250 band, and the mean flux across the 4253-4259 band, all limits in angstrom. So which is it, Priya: 10.5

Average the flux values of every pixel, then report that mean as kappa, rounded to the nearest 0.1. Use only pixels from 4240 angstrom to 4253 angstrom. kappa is 11.9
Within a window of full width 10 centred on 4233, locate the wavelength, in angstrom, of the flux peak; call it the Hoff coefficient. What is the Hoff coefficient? 4236.82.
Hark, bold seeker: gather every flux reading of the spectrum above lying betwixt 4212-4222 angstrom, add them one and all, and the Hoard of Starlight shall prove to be 55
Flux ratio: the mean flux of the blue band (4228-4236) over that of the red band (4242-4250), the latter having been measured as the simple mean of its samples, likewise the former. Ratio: 0.3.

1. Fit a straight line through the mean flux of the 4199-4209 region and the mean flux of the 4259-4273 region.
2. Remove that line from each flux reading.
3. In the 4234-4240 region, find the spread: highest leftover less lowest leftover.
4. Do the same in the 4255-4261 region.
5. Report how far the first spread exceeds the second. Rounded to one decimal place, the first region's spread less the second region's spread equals 2.9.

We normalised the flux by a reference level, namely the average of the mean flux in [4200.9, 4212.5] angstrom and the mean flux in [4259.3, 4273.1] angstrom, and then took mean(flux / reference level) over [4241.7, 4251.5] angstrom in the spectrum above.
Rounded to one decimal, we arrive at 1.0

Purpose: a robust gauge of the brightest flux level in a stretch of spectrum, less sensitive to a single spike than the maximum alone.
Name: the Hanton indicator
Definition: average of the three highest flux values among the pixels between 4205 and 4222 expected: 14.6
